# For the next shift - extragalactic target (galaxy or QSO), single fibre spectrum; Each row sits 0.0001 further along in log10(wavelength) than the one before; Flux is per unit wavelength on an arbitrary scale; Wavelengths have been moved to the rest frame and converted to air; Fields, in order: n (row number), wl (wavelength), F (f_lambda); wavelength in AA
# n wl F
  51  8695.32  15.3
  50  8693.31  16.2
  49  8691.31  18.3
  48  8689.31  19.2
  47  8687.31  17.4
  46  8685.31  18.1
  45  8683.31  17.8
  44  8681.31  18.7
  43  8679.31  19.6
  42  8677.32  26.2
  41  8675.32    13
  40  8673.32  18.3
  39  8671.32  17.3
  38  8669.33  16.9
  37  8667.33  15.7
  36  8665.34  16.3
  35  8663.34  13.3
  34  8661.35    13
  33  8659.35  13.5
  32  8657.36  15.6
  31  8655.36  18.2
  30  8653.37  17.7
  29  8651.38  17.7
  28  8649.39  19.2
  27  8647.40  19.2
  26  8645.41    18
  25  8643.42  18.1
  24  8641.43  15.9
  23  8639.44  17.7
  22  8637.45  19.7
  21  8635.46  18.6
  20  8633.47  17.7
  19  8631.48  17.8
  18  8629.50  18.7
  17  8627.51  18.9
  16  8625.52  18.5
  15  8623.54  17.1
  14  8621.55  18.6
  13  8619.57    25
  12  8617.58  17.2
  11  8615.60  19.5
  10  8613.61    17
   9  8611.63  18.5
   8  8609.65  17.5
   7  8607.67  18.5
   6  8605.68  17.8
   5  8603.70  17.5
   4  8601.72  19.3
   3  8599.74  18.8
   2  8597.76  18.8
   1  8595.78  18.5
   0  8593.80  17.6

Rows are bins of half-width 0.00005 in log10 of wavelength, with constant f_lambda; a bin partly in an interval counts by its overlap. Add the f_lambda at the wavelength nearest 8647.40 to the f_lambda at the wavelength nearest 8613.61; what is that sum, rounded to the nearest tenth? 36.2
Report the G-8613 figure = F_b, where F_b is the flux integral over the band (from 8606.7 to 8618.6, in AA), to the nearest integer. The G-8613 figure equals 215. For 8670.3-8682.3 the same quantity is 226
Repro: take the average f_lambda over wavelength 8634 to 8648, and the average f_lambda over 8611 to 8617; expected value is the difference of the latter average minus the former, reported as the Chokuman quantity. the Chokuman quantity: 0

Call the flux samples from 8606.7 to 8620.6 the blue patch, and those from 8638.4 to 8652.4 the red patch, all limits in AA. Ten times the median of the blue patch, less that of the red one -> 167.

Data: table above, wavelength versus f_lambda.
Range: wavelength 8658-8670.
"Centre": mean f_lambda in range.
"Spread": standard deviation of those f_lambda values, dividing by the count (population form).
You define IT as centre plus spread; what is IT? 16.3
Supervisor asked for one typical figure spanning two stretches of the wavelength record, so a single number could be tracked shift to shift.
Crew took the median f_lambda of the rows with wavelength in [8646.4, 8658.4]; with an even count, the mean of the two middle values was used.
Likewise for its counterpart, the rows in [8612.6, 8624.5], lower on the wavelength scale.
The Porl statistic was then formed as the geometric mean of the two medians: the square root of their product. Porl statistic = 17.9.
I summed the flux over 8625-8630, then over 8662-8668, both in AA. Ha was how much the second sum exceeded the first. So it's -10.8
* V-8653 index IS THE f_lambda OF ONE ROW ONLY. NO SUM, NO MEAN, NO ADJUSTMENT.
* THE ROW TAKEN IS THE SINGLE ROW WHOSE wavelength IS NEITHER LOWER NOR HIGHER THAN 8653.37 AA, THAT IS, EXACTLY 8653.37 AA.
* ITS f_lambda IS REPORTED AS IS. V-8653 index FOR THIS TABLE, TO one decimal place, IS 17.7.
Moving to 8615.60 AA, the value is 19.5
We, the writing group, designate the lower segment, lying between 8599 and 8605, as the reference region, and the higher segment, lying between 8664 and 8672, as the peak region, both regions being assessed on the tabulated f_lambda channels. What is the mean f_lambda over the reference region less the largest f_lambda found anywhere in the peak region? 1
